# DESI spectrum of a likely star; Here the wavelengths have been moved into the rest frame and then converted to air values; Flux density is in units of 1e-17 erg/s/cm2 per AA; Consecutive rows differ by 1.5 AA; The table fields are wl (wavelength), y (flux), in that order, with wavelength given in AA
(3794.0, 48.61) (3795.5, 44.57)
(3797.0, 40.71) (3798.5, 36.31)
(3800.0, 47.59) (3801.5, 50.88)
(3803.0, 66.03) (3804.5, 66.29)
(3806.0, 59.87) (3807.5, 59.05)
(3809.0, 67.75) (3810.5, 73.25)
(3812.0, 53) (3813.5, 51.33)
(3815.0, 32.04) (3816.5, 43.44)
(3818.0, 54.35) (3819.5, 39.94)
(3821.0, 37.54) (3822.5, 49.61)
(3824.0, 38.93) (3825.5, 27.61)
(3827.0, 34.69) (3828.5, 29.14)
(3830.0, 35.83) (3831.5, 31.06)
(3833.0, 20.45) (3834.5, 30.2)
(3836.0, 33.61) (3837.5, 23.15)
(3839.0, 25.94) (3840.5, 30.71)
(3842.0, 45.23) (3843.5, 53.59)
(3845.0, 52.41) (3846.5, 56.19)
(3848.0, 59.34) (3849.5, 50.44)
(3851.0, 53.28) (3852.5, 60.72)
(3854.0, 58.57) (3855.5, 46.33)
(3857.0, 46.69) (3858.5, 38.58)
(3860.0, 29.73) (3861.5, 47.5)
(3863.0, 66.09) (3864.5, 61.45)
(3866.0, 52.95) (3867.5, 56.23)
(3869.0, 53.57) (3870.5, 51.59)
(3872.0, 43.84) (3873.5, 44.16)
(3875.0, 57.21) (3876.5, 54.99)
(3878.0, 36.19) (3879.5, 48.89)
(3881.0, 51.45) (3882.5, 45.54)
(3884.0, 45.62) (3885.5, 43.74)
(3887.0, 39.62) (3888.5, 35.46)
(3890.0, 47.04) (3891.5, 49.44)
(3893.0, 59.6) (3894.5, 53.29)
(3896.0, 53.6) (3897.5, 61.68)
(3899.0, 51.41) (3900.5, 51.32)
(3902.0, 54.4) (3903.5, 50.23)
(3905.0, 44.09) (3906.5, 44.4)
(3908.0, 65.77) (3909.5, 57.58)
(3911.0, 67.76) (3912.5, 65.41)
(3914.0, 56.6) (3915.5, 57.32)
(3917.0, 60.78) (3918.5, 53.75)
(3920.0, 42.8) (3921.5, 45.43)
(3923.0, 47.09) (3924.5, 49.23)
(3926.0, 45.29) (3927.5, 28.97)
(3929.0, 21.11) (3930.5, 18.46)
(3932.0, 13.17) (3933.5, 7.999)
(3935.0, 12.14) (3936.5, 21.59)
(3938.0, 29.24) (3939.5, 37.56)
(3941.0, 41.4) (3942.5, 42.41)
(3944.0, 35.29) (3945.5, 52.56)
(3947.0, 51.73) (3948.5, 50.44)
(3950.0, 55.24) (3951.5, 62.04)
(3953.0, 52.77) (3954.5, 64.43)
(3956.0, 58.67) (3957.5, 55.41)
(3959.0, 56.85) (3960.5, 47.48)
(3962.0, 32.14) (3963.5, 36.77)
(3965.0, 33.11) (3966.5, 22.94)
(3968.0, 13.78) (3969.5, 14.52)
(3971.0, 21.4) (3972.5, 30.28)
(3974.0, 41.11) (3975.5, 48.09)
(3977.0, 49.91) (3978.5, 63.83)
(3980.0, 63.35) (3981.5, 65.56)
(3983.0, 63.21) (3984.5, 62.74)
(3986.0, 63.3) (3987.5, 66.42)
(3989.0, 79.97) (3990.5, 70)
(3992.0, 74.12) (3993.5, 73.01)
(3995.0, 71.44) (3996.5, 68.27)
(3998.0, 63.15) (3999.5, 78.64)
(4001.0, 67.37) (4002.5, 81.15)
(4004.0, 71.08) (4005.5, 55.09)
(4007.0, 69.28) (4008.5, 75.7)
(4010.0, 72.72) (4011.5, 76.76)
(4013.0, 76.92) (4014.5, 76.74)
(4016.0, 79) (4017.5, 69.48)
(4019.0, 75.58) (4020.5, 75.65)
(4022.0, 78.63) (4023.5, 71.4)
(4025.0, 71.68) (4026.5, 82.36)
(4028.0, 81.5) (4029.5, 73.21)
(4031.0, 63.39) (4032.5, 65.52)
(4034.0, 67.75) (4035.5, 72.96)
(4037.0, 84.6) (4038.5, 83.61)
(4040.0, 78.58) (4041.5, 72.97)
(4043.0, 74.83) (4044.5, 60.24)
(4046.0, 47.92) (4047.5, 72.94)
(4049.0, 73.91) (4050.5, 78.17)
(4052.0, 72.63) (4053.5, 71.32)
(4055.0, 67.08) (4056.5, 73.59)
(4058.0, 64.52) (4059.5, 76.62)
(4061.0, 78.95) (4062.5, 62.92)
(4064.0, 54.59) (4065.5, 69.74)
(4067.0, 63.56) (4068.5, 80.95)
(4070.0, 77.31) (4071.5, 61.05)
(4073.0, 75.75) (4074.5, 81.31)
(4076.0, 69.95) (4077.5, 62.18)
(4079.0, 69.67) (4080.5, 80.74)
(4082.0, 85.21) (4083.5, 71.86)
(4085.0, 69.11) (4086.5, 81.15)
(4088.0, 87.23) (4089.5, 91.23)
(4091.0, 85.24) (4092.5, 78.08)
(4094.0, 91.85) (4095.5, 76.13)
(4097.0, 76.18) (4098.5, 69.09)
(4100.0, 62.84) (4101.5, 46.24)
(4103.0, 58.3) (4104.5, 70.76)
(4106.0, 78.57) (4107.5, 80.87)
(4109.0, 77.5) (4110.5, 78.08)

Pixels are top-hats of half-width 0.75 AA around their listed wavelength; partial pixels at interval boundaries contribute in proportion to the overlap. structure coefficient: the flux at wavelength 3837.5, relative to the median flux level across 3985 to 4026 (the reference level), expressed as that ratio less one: -0.68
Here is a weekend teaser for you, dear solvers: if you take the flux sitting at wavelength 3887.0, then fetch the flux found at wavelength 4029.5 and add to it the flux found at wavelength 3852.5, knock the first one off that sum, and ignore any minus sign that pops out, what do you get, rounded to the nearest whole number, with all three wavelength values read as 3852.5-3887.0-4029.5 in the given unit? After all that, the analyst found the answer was 94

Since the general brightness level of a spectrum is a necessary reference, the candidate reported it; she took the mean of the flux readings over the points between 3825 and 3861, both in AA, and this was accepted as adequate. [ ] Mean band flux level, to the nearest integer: 41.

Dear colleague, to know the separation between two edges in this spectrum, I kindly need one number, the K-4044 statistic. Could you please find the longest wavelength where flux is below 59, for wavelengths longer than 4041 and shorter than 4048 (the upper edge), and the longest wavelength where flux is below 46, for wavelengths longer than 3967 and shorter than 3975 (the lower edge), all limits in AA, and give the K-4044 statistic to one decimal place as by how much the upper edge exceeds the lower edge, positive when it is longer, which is 72.0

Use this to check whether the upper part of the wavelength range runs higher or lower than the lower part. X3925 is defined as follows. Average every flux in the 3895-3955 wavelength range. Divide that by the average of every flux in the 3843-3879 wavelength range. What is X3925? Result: 0.89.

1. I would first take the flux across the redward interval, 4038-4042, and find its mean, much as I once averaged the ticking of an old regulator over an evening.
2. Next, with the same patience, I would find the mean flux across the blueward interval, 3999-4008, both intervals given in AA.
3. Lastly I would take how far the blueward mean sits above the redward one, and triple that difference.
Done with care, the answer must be -24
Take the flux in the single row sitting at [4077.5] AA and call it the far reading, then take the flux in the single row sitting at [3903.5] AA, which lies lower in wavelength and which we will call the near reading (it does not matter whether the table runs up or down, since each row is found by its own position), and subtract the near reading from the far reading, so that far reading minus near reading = 12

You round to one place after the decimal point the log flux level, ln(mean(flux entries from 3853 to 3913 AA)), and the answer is 3.9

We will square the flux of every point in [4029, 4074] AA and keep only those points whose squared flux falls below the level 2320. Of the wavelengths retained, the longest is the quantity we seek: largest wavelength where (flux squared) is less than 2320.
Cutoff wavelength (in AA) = 4046.0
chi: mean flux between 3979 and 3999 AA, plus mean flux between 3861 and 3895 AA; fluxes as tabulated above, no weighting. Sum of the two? 118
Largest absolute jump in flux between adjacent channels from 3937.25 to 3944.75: 8.3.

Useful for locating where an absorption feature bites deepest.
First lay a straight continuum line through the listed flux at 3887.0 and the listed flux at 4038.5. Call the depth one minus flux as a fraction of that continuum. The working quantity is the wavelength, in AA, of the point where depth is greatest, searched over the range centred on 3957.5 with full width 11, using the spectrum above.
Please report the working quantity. 3962.0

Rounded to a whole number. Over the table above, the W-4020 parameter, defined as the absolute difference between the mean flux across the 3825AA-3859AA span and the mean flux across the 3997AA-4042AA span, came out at 33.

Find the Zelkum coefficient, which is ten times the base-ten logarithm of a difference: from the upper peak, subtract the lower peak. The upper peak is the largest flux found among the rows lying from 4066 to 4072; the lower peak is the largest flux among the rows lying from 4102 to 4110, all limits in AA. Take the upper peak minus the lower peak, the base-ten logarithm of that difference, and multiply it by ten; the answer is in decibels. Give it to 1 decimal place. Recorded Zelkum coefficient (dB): -11.0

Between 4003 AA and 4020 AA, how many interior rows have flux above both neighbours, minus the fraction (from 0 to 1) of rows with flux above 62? 2.1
